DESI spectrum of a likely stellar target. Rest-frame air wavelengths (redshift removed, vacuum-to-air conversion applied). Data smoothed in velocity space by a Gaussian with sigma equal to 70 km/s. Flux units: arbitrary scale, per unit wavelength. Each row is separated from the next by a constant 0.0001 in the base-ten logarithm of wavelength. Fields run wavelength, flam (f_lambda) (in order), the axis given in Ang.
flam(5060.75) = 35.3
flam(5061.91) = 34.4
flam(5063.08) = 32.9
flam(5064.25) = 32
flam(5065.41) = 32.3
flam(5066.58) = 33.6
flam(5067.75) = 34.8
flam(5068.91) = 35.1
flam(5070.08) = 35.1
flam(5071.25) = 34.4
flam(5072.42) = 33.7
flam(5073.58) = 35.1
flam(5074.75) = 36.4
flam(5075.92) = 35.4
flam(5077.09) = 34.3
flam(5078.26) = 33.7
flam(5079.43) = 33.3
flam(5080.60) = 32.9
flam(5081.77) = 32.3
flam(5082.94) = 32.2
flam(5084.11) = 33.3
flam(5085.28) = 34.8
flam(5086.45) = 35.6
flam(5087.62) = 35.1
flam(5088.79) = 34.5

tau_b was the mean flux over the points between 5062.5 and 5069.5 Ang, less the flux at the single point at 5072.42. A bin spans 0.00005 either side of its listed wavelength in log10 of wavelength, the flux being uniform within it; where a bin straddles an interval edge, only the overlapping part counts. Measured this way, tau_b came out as -0.2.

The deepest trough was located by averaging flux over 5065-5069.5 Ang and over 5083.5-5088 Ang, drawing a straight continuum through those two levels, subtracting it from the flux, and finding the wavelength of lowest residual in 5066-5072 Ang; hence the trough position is 5066.58 Ang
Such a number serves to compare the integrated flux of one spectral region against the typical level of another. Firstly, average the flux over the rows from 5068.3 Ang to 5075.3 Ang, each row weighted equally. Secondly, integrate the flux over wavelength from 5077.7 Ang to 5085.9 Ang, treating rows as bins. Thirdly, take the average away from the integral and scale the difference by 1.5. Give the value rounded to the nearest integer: 356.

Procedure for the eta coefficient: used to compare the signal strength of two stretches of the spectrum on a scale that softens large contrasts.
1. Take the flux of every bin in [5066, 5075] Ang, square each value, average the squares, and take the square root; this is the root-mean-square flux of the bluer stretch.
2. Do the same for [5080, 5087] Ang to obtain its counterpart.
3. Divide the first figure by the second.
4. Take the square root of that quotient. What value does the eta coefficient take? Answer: 1.02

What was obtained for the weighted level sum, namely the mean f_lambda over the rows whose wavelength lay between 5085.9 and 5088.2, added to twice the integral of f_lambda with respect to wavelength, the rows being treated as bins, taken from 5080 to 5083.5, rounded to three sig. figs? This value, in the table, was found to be 263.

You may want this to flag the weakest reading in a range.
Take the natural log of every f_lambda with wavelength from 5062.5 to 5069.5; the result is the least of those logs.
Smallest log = 3.47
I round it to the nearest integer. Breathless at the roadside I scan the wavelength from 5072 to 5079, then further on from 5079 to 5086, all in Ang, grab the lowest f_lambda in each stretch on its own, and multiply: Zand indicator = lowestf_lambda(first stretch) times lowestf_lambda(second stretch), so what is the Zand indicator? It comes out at 1085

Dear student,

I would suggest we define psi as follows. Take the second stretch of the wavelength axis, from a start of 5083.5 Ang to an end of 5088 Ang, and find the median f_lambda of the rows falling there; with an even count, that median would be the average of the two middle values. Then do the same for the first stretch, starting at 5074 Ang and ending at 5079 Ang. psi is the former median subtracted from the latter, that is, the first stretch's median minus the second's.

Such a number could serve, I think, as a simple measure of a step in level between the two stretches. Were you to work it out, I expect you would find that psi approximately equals -0.10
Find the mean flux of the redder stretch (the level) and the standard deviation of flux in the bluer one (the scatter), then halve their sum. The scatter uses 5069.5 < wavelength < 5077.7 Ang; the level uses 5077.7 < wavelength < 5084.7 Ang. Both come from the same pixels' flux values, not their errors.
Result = 16.9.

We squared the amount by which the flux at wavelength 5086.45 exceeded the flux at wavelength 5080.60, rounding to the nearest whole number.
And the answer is 7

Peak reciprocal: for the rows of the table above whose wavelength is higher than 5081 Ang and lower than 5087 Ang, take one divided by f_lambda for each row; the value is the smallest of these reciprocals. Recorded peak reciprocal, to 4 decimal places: 0.0281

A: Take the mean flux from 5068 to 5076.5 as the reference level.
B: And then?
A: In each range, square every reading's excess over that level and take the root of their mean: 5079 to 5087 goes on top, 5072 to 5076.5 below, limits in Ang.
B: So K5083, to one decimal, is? 2.0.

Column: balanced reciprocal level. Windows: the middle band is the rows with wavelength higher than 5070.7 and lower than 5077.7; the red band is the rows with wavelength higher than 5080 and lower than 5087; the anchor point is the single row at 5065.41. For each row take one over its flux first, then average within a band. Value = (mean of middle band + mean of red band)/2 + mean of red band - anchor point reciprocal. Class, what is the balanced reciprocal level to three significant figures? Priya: 0.0282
